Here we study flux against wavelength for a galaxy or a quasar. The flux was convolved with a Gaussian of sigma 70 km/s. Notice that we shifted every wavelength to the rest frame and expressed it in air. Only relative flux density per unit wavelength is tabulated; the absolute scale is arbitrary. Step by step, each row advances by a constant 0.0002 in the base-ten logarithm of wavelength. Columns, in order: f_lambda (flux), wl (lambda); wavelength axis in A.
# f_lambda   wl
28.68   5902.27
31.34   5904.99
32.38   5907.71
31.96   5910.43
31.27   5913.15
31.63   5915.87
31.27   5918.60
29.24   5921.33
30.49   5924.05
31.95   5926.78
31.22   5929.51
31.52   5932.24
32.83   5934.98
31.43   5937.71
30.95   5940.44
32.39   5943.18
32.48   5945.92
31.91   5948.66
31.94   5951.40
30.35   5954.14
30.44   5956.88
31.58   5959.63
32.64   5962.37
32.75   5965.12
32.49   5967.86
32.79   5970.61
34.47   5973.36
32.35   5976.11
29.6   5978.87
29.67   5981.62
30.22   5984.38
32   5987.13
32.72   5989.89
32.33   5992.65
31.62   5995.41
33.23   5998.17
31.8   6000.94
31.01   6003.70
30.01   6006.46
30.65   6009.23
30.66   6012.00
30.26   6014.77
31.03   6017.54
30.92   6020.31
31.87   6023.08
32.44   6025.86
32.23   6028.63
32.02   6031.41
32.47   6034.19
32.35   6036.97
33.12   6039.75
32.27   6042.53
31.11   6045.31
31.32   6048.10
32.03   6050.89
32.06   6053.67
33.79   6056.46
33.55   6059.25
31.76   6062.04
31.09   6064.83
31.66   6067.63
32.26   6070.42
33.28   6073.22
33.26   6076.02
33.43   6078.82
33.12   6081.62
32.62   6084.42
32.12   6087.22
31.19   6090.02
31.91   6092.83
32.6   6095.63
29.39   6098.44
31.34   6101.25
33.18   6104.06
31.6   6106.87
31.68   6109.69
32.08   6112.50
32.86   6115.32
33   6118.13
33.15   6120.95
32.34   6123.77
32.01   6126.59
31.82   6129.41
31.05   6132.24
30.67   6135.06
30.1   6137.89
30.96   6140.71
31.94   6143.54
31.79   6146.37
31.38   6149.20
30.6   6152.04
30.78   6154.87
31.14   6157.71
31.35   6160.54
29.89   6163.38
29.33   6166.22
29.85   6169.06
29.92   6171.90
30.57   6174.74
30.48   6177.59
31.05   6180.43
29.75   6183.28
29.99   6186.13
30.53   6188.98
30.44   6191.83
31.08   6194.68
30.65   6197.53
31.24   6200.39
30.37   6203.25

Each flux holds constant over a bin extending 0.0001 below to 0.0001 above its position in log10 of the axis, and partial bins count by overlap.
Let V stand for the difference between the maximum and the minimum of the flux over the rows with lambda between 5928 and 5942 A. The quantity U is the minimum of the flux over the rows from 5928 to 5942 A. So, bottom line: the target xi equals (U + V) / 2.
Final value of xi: 16.4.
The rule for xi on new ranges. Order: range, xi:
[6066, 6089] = 16.7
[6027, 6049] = 16.6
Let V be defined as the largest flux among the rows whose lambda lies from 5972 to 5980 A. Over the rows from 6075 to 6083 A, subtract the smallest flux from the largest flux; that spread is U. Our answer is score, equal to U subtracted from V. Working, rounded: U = 0.3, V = 34.47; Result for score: 34.2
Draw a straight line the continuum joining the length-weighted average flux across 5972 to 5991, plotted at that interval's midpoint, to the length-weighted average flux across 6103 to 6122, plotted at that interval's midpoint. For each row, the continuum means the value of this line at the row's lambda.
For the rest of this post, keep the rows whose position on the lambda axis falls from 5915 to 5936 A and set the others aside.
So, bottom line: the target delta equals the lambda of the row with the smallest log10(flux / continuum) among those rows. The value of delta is 5921.33 A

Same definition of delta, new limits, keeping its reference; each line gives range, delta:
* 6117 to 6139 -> 6137.89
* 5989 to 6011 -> 6006.46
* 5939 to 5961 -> 5954.14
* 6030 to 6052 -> 6045.31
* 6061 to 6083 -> 6064.83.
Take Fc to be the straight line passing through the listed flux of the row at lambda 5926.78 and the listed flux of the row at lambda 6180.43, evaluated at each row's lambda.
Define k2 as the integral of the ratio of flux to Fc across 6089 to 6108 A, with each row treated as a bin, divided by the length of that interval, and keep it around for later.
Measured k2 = 1.01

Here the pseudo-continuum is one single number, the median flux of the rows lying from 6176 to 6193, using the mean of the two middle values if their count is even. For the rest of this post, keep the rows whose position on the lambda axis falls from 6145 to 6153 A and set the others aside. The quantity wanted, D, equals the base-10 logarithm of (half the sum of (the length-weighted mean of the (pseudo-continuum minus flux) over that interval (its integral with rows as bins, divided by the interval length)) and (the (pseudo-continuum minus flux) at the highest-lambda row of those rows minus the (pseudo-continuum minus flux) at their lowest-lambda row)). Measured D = -0.75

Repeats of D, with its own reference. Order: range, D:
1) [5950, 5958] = -0.29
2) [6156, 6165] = -0.32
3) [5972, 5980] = 0.19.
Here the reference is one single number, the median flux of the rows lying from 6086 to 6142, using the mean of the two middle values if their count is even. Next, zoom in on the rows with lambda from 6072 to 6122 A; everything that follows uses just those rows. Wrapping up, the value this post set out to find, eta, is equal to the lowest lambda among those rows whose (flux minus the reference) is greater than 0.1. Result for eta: 6073.22 A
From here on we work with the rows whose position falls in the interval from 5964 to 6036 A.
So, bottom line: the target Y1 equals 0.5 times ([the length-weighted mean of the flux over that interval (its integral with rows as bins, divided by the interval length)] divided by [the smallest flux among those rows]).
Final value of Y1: 0.535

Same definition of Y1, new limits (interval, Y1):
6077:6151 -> 0.543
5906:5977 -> 0.544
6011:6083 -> 0.531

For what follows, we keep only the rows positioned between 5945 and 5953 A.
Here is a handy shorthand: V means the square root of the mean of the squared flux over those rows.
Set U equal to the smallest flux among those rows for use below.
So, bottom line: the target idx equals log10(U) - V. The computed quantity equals -30.6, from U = 31.91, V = 32.1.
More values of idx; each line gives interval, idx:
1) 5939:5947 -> -30.5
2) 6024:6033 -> -30.7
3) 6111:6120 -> -31.1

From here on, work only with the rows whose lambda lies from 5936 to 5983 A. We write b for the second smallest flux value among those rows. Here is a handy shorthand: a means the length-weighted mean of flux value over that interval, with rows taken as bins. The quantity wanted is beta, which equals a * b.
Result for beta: 943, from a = 31.8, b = 29.67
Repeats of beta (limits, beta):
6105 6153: 971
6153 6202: 907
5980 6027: 939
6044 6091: 1006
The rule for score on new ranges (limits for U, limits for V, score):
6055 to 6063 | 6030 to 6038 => 30.4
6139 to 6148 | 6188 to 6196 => 30.1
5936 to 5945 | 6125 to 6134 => 30.6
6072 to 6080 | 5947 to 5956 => 31.8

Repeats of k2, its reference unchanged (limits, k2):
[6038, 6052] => 1.01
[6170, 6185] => 0.98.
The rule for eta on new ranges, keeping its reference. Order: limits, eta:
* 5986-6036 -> 5987.13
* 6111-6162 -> 6112.50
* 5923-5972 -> 5934.98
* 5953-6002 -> 5962.37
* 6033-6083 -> 6034.19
